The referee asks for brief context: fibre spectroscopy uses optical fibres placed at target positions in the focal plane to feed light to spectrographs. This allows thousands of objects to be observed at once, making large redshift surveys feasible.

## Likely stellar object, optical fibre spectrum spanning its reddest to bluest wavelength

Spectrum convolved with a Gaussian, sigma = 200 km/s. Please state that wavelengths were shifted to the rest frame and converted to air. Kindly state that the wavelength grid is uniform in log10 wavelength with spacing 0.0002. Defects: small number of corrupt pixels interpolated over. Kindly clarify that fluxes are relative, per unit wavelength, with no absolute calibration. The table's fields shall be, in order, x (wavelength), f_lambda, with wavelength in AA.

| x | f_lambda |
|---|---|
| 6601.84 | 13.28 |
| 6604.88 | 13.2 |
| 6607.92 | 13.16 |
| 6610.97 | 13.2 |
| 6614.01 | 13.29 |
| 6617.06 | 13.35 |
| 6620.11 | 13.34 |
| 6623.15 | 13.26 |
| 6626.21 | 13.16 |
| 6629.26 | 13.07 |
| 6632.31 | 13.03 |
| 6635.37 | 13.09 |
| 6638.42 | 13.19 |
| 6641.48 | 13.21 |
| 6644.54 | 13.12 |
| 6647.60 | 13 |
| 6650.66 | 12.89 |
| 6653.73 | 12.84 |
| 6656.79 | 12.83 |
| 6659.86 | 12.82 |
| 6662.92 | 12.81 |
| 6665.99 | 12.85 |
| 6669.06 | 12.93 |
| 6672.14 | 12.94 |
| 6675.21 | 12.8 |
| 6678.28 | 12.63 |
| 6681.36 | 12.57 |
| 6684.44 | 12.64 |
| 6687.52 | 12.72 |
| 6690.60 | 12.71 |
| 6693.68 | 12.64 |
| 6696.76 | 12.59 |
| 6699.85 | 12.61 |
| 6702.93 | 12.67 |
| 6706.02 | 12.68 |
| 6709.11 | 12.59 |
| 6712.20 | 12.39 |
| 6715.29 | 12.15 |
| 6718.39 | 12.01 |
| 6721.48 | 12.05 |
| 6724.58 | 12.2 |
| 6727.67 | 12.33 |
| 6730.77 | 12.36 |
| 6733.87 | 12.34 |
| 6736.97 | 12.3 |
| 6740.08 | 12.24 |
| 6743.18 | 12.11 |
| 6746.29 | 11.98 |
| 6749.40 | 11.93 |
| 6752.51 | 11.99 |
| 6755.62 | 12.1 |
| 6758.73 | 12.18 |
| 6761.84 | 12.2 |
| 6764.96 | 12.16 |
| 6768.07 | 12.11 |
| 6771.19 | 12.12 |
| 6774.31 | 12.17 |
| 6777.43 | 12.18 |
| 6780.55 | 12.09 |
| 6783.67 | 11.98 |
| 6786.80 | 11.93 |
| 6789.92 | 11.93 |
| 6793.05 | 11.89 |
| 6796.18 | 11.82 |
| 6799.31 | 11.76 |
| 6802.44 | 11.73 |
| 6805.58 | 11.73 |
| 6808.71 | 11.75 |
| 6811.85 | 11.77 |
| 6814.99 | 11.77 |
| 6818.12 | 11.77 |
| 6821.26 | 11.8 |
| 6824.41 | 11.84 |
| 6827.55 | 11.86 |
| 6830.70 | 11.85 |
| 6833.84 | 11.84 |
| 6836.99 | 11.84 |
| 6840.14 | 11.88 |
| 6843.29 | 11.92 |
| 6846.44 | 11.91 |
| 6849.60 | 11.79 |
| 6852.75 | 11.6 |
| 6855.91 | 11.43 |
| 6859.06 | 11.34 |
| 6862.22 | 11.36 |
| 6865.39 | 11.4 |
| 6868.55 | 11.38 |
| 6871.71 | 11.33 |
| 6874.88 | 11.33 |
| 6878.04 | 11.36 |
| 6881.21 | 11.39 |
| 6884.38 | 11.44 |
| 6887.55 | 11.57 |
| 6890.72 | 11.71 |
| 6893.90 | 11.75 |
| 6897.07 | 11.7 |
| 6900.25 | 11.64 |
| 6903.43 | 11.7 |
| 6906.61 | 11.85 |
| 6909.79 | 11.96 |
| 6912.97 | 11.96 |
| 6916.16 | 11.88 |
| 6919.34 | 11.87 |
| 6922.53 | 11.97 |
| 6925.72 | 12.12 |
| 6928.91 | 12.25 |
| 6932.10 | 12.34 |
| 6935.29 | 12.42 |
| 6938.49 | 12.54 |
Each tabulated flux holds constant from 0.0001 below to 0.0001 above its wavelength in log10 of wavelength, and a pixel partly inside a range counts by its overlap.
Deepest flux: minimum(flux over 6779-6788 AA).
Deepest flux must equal 11.93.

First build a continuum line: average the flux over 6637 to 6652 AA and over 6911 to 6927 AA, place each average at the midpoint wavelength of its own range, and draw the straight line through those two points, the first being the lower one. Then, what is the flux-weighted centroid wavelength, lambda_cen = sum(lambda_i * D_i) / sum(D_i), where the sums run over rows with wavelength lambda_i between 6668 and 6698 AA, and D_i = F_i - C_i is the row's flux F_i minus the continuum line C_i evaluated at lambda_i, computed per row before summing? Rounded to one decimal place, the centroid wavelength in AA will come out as 6685.3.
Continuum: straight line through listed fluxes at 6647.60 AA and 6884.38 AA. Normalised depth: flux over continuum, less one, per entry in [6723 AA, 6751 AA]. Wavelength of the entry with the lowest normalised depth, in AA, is 6749.40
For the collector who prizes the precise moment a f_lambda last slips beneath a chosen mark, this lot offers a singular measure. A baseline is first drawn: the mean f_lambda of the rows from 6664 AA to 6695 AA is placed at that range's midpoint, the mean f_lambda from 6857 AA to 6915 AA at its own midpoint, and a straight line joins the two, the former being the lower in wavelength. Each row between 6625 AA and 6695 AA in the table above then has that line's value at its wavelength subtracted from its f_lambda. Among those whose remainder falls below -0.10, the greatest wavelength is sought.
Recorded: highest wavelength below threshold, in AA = 6681.36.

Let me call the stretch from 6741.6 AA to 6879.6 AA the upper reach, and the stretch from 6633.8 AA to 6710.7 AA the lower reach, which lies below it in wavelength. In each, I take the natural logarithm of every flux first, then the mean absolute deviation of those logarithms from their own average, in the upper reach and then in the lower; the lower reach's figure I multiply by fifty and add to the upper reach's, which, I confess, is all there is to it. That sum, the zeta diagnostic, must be 0.6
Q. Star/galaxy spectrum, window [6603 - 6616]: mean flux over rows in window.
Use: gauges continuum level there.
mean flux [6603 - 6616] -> 13.2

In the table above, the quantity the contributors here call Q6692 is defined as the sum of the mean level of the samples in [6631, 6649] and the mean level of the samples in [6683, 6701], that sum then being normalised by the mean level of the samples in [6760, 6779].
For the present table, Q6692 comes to 2.12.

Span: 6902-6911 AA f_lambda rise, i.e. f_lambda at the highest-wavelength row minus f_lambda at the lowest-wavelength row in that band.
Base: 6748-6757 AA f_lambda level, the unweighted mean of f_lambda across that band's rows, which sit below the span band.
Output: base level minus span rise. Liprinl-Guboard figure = 11.7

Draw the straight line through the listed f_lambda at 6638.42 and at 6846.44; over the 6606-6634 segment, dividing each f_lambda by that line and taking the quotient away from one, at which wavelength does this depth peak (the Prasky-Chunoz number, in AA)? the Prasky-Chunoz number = 6607.92 AA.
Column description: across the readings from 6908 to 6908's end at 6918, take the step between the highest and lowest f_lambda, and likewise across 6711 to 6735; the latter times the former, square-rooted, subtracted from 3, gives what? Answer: 2.83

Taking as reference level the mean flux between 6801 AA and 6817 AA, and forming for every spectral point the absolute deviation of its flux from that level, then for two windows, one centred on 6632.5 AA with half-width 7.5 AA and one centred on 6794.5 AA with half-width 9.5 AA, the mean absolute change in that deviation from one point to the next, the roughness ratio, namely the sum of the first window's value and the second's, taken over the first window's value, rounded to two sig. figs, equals 1.5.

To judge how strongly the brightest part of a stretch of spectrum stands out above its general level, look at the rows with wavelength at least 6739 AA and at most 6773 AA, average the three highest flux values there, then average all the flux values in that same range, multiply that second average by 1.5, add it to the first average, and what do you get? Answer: 30.4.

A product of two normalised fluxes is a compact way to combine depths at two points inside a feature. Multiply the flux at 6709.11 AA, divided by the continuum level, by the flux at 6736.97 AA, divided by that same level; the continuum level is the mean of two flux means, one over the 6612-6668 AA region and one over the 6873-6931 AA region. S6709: 1.01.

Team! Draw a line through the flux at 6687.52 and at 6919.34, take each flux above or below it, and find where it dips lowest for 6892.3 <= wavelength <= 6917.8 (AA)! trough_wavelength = 6900.25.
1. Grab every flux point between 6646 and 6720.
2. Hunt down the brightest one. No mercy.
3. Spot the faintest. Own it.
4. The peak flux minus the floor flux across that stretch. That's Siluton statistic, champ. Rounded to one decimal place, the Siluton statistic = 1.0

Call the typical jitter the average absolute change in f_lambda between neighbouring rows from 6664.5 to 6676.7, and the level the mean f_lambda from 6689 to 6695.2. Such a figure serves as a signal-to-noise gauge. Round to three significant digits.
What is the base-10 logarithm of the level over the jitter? 2.22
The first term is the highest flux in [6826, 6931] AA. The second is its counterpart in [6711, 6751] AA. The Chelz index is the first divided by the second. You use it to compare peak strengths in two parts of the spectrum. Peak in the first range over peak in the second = 0.989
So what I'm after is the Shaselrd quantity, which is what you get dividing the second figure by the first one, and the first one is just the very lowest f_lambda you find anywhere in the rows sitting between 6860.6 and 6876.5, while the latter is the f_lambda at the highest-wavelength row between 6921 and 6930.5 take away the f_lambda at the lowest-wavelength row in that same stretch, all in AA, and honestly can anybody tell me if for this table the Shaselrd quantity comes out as 0.025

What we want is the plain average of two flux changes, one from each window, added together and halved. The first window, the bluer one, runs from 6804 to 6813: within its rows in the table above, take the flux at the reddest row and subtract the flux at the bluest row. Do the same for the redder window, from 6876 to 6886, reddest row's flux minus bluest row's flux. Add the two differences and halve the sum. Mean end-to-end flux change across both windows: 0.06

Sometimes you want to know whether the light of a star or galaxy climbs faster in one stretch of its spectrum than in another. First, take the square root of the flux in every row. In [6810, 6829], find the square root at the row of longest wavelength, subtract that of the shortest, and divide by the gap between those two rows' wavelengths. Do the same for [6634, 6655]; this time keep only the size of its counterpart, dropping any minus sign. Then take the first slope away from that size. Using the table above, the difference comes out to 0.0011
